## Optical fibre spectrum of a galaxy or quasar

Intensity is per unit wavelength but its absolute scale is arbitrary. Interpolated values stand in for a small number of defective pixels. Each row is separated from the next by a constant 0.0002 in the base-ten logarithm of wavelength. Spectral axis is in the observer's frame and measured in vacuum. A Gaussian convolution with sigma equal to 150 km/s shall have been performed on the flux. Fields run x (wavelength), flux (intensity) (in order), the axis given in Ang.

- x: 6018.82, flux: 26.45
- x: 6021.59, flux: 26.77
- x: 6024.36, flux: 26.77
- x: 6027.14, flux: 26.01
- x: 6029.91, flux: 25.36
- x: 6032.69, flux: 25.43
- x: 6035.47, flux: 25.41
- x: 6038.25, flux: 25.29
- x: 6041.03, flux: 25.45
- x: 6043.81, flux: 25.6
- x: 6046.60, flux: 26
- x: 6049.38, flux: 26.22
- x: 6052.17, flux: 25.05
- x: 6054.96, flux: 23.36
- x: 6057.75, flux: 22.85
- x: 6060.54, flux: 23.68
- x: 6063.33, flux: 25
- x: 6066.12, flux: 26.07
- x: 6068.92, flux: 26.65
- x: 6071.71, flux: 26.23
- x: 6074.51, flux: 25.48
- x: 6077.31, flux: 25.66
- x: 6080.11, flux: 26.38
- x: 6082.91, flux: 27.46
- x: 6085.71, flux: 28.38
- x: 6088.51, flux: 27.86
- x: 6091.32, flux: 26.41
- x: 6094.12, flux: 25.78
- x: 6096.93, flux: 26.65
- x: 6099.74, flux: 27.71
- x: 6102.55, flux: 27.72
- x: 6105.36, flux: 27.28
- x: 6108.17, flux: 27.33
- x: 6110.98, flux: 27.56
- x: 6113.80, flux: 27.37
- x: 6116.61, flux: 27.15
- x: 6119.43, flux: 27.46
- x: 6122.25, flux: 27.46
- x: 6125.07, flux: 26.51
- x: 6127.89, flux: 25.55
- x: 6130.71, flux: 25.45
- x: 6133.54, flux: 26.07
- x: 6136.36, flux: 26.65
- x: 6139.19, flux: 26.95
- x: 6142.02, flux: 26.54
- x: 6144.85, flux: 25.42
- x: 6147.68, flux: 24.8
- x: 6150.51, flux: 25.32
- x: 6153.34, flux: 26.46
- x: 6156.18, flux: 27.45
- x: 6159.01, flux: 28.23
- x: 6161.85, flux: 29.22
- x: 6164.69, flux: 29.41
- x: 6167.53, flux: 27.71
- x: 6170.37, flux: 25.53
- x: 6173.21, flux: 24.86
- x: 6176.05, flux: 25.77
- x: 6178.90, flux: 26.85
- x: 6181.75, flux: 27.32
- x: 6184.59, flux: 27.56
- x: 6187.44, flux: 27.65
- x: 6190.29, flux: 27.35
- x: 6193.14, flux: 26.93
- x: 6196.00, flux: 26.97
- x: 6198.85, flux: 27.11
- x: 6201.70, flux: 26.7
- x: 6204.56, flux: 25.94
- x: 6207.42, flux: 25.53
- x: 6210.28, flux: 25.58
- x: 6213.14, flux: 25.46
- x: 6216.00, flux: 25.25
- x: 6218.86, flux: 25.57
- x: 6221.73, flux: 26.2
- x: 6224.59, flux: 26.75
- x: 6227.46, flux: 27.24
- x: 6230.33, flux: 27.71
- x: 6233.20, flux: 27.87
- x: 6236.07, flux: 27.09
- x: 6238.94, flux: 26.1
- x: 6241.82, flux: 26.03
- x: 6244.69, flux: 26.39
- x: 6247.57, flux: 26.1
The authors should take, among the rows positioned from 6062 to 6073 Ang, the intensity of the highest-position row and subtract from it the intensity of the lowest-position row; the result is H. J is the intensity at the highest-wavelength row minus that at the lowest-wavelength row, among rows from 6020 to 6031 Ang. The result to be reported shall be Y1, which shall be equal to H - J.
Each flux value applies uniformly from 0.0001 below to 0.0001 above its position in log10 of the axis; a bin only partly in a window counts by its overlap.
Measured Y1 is 2.6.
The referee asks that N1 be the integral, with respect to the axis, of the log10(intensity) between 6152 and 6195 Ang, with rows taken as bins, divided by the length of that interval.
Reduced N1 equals 1.43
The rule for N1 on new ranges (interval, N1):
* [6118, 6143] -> 1.42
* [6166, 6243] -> 1.42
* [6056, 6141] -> 1.42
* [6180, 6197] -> 1.44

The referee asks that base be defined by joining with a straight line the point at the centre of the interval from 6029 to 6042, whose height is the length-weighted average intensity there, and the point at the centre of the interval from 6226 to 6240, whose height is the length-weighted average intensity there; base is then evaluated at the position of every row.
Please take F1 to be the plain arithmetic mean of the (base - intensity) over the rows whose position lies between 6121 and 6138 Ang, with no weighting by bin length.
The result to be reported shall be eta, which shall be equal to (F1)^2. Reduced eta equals 0.0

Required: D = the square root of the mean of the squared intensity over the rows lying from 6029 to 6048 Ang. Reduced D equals 25.5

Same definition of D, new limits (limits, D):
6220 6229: 26.7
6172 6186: 26.5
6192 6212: 26.4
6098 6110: 27.5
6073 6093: 26.8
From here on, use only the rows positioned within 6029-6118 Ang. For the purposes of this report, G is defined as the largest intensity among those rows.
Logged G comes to 28.38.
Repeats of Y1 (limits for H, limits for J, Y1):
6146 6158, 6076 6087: -0.1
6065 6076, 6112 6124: -0.7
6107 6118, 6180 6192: -0.2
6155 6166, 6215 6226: 0.5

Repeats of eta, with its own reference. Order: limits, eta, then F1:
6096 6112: 1.8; -1.4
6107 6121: 1.6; -1.3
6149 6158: 0.0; 0.1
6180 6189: 0.5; -0.7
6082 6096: 1.7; -1.3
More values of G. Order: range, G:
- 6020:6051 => 26.77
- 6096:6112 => 27.72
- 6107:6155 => 27.56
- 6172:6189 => 27.65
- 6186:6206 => 27.65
